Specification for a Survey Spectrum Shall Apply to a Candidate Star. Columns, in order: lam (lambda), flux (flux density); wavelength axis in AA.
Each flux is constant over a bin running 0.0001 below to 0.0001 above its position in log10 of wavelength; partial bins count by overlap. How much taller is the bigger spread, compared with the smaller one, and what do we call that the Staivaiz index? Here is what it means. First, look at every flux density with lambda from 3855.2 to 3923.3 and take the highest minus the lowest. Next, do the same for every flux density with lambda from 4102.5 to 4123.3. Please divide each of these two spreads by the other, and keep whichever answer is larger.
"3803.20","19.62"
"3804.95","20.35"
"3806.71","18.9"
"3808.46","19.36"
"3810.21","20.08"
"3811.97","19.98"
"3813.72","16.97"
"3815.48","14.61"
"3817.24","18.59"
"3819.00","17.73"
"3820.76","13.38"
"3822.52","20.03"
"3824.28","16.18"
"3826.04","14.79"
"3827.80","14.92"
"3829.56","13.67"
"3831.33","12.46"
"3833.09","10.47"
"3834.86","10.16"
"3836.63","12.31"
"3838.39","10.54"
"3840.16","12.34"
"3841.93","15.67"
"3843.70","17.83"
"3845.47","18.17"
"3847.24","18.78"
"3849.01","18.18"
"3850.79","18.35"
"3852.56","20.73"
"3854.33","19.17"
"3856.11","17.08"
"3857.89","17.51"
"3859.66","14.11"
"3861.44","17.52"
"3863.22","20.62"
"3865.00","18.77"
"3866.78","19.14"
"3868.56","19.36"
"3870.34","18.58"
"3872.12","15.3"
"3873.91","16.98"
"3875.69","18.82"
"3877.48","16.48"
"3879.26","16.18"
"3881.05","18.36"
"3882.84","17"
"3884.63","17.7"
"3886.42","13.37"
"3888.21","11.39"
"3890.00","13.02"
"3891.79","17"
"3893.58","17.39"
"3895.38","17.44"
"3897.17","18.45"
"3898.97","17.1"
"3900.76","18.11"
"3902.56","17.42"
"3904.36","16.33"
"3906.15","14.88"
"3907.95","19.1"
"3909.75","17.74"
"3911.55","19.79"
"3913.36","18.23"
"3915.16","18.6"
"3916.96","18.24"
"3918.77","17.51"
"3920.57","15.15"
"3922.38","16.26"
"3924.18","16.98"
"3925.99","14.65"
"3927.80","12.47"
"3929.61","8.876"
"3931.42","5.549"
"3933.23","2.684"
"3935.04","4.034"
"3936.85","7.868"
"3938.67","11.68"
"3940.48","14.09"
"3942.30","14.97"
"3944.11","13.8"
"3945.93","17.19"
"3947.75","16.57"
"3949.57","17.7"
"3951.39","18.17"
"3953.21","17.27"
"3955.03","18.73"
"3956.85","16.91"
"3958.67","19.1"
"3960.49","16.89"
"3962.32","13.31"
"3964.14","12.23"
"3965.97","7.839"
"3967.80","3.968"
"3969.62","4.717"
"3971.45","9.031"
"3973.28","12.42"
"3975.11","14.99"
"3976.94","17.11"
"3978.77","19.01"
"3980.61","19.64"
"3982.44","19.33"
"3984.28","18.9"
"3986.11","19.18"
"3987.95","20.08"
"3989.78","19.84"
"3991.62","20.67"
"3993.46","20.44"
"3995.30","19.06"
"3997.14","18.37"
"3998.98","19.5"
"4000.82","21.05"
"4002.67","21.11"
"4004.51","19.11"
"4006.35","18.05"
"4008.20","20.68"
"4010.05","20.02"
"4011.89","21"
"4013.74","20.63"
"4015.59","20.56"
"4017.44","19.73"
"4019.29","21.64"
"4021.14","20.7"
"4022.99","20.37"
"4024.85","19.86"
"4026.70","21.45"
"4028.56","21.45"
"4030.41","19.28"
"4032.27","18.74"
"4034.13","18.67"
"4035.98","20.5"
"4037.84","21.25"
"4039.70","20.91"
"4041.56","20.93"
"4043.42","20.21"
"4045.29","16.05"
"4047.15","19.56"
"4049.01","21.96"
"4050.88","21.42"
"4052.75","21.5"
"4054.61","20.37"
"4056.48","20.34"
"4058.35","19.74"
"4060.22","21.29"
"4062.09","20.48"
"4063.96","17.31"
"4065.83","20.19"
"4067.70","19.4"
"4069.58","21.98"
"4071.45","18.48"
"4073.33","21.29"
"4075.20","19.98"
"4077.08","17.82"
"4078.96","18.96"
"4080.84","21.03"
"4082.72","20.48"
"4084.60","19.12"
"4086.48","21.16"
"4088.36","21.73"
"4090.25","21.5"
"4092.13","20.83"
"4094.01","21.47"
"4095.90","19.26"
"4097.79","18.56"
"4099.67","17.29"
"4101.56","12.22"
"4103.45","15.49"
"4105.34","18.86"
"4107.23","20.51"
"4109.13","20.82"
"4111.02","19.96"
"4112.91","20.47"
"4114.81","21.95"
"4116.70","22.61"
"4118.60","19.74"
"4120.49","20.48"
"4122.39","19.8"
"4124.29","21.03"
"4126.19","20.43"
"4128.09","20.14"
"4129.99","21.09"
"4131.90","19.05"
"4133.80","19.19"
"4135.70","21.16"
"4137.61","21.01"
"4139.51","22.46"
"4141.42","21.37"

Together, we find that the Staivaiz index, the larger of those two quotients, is 1.30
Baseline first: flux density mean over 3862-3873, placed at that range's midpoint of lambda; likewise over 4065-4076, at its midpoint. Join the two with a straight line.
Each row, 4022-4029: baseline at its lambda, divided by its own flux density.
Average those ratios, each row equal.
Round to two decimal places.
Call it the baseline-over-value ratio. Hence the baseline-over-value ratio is 0.96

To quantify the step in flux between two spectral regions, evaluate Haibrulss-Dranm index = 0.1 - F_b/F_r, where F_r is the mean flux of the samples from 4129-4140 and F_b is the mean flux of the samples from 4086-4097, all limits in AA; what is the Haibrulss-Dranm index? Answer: -0.92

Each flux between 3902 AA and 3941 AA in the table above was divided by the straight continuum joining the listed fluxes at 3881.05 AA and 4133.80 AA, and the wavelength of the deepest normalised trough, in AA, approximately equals 3933.23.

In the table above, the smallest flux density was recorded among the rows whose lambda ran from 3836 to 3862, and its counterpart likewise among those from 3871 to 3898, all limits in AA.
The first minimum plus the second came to 22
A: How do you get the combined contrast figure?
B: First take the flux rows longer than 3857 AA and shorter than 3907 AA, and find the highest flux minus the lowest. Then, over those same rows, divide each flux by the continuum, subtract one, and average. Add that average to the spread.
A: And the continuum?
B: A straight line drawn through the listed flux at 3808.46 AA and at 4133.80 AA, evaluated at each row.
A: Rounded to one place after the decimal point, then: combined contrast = 9.1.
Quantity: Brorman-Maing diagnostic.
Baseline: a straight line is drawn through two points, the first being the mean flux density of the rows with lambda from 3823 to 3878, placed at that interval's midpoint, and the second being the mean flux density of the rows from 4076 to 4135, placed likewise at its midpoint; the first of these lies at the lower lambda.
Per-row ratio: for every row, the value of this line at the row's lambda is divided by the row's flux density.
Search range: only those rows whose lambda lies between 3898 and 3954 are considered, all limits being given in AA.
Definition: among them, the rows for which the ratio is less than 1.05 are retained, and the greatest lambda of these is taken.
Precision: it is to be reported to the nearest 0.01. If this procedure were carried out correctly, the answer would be 3953.21 AA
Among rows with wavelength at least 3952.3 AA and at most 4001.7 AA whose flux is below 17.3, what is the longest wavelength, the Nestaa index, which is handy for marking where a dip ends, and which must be 3976.94 AA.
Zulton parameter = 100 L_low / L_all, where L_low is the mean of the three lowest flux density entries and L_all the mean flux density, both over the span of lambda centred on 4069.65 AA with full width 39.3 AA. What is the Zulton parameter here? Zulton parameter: 88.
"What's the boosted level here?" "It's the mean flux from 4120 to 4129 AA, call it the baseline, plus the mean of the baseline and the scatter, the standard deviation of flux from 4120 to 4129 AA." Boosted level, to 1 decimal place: 30.8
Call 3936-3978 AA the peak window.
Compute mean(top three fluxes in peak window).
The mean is 18.7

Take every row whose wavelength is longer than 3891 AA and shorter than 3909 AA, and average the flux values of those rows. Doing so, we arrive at 17.3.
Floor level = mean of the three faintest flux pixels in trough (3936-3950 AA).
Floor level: 11.1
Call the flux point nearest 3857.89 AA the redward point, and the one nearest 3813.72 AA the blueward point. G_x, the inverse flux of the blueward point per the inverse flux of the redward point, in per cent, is 103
